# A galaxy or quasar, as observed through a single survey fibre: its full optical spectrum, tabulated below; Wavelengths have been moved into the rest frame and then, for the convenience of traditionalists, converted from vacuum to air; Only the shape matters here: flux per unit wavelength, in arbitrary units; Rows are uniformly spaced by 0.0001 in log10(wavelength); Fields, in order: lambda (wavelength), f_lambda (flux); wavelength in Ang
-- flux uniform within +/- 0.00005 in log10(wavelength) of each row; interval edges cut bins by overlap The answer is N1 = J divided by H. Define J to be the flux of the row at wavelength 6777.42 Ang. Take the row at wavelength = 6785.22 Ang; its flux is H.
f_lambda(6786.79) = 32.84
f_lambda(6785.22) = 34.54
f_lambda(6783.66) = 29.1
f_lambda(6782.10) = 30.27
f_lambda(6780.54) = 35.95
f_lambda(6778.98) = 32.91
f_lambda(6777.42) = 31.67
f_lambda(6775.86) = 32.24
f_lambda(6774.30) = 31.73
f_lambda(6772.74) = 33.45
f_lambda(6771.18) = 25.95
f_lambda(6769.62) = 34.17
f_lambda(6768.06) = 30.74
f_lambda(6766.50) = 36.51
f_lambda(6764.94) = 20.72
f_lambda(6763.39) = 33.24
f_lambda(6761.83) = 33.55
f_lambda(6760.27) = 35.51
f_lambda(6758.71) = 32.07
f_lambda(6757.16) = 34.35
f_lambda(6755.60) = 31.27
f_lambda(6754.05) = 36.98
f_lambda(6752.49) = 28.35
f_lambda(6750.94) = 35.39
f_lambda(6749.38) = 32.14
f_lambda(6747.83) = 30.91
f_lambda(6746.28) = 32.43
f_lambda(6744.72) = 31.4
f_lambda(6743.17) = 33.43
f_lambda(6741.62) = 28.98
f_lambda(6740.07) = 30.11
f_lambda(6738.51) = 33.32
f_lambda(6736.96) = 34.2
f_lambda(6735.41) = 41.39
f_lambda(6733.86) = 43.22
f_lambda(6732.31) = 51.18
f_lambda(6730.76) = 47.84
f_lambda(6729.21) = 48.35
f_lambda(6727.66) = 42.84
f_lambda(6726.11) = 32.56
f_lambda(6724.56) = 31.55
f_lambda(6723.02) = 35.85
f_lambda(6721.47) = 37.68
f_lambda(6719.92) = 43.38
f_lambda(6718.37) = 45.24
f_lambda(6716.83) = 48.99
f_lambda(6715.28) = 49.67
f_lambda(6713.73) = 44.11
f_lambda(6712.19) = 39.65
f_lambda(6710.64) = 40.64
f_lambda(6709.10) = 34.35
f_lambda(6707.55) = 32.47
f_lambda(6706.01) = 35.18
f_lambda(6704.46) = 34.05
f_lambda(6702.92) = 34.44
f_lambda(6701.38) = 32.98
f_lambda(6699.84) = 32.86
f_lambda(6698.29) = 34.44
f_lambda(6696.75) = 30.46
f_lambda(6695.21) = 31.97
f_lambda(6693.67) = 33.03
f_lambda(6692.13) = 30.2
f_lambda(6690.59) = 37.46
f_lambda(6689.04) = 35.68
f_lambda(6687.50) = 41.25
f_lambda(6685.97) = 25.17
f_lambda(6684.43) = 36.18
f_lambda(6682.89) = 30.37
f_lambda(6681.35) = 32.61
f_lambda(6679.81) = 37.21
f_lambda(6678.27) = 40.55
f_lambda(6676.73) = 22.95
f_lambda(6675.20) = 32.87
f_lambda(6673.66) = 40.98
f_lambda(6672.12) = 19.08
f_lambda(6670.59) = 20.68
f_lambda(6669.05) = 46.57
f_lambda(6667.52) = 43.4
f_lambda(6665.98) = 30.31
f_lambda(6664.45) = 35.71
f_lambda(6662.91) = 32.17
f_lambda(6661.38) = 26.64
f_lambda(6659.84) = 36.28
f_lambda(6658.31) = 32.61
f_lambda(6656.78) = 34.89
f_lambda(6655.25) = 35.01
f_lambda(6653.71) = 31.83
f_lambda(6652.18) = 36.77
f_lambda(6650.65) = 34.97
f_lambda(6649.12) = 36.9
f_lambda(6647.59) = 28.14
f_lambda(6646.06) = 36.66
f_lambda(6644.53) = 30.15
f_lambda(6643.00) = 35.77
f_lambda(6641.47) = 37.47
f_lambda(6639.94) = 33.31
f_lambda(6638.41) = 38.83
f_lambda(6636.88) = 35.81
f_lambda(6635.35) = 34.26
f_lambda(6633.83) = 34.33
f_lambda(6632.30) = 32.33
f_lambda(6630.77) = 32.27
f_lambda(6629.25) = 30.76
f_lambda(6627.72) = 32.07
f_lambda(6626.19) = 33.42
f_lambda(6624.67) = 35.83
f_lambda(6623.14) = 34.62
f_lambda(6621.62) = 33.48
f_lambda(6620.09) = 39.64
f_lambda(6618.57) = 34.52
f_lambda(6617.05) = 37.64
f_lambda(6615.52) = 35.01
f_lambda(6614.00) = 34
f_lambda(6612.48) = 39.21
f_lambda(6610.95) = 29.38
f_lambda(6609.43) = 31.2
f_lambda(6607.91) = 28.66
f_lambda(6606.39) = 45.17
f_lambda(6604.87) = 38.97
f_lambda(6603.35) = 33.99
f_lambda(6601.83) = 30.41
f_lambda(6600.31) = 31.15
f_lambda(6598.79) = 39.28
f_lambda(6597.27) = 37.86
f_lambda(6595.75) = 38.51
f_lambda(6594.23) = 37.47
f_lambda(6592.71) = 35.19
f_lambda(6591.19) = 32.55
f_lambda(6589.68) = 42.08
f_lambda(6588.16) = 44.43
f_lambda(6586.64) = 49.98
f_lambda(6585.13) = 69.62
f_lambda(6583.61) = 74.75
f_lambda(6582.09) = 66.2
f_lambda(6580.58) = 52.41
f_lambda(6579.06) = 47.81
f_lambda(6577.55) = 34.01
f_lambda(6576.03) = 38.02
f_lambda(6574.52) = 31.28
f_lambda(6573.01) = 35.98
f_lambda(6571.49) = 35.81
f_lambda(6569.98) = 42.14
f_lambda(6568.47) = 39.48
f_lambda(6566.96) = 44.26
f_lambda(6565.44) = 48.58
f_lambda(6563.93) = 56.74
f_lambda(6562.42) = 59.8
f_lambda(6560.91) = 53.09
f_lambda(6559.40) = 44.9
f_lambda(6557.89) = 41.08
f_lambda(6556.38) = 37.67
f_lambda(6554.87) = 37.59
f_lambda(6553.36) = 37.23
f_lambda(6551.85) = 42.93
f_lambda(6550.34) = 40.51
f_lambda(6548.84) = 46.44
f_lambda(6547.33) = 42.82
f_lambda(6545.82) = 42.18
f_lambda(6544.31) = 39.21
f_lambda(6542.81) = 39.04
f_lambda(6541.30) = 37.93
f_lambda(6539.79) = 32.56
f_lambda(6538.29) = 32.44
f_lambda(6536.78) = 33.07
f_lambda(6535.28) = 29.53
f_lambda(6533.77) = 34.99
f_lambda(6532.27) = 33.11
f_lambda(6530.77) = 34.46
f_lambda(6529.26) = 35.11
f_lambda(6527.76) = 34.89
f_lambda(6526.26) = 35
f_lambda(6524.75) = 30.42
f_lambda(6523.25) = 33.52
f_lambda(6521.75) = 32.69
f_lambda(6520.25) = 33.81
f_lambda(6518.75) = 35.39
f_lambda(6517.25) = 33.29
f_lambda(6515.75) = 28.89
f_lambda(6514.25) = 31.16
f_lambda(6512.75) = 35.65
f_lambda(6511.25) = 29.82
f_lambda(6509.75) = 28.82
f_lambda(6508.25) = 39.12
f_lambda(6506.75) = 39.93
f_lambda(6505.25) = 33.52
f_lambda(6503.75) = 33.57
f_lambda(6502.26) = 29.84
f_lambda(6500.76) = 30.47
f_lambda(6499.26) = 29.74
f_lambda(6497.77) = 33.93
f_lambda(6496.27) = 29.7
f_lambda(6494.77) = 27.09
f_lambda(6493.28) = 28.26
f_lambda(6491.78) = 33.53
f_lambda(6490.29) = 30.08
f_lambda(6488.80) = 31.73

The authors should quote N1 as 0.92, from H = 34.54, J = 31.67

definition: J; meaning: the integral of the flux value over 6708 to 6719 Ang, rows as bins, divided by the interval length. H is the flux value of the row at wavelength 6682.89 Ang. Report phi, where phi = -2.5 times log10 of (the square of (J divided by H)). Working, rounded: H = 30.37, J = 43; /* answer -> -0.75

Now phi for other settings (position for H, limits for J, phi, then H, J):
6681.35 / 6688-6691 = -0.26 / 32.61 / 37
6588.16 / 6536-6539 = 0.66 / 44.43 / 33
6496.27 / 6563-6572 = -0.90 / 29.7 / 45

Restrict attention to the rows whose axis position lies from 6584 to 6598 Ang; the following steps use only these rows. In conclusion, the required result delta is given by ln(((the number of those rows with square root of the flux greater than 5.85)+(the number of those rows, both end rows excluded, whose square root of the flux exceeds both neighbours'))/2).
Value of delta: 1.50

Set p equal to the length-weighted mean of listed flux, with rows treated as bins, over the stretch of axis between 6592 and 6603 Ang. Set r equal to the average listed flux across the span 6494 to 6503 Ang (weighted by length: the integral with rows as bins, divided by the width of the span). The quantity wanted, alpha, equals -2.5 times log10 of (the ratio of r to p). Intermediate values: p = 35.6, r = 30.1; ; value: 0.18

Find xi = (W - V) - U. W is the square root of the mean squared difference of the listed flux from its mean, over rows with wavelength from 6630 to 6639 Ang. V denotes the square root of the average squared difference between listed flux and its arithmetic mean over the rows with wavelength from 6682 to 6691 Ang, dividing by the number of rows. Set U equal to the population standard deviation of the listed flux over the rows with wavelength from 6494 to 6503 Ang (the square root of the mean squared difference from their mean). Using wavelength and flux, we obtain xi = -5.0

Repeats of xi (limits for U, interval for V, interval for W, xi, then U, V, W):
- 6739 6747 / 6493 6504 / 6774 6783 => -2.1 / 1.6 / 2.2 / 1.8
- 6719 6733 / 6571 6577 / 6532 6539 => -7.5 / 6.8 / 2.5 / 1.8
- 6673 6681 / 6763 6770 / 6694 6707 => -10.7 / 6.7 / 5.5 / 1.5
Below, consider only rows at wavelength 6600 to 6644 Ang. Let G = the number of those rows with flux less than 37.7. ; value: 24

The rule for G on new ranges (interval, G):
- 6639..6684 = 25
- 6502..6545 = 24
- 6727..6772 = 23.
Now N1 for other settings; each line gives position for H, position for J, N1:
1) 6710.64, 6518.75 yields 0.87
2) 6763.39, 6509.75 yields 0.87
